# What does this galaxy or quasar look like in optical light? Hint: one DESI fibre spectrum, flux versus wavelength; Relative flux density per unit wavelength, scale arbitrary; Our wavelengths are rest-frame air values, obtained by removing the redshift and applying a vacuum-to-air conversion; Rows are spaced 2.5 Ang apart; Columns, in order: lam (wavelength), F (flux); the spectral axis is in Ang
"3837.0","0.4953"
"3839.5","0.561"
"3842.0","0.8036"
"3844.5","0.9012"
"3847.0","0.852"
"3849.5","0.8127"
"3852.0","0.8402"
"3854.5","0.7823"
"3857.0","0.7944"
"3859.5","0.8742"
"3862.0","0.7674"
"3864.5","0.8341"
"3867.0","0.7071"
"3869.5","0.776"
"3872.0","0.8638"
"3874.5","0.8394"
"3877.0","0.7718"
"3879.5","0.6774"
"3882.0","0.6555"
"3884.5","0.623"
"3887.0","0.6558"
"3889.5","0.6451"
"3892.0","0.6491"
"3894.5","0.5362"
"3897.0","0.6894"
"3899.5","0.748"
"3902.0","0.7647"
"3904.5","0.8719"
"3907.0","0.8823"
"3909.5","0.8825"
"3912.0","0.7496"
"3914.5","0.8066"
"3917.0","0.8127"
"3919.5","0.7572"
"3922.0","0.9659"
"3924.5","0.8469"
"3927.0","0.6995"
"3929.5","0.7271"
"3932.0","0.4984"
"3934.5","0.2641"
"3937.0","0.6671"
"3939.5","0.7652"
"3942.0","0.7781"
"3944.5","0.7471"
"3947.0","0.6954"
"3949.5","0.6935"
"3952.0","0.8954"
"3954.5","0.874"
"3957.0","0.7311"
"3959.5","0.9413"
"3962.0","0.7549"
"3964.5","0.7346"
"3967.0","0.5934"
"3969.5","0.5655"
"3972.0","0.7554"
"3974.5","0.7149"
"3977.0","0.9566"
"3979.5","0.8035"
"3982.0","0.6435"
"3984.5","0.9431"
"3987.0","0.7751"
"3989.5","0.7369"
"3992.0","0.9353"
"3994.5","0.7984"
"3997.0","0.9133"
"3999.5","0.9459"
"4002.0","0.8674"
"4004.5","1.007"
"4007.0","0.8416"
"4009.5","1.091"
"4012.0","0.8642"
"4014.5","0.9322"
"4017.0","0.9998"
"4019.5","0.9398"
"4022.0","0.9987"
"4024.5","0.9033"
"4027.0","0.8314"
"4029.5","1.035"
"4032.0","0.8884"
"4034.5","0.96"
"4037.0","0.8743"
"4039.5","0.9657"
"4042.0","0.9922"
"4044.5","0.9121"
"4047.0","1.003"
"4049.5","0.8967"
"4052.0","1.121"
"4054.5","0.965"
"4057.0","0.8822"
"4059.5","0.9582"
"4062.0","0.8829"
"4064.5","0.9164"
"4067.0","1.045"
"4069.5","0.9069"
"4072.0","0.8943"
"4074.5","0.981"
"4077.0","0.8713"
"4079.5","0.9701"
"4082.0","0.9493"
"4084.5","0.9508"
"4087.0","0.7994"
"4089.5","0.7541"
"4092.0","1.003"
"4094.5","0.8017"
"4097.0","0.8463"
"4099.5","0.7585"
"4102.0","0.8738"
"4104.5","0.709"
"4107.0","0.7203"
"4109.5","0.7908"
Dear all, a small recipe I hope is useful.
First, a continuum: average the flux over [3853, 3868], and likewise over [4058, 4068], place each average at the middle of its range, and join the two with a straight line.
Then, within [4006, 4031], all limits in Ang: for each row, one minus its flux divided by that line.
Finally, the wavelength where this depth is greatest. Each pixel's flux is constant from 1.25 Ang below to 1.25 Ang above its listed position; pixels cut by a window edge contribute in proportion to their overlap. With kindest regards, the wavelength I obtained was 4027.0 Ang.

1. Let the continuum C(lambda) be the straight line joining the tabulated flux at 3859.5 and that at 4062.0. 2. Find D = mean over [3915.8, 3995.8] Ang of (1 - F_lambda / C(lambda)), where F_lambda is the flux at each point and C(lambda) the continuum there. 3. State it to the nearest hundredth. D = 0.14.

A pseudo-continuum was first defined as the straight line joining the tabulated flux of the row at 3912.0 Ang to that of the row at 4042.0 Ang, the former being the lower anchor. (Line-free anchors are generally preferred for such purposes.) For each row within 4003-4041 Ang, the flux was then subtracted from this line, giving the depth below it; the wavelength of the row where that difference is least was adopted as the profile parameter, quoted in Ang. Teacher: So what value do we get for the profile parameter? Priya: 4009.5 Ang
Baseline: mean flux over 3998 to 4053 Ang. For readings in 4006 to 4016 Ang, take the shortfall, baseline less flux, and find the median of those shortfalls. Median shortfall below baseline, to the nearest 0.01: 0.05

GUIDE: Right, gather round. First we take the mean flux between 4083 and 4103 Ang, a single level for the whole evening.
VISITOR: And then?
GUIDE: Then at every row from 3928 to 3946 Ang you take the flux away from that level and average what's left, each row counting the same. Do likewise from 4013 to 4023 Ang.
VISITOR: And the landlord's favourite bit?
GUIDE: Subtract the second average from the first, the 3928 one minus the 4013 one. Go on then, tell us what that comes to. 0.33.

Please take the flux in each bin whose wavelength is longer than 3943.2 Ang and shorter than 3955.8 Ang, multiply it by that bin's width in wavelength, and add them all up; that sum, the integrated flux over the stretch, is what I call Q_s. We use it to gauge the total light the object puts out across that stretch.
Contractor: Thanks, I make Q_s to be 9.8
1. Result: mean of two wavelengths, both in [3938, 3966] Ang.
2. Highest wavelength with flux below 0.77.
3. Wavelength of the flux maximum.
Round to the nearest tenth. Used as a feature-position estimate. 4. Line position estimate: 3962.0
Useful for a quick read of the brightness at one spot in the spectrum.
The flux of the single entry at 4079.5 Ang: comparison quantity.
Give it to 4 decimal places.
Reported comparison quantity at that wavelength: 0.9701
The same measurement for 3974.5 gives 0.7149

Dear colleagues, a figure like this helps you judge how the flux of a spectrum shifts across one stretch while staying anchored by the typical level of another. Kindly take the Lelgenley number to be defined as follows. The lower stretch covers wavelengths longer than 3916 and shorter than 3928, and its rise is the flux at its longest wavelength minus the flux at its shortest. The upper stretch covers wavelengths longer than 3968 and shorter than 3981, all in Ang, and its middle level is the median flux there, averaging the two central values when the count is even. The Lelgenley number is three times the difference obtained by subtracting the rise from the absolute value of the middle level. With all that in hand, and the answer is 2.6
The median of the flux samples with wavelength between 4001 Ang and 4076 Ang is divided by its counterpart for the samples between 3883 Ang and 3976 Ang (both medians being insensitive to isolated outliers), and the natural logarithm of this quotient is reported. 0.23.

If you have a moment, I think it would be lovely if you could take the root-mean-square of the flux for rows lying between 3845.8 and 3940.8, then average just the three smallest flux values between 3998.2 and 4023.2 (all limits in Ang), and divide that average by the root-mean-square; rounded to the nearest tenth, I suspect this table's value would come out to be 1.1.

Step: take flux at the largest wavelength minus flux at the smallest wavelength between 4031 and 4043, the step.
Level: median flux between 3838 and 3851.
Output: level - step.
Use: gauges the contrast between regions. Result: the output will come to 0.71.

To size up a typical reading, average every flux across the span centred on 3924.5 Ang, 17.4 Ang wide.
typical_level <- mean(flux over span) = 0.76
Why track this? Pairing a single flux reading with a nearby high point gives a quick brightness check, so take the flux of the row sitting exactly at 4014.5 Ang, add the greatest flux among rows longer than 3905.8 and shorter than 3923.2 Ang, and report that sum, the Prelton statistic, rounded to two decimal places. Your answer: 1.90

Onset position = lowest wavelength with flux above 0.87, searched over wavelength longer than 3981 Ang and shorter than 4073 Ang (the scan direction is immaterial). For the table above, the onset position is 3984.5 Ang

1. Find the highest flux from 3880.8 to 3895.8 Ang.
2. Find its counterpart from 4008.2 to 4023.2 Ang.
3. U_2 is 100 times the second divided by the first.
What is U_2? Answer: 166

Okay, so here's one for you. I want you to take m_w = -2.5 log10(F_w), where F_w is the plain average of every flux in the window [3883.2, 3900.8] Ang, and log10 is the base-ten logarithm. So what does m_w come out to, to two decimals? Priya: 0.47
